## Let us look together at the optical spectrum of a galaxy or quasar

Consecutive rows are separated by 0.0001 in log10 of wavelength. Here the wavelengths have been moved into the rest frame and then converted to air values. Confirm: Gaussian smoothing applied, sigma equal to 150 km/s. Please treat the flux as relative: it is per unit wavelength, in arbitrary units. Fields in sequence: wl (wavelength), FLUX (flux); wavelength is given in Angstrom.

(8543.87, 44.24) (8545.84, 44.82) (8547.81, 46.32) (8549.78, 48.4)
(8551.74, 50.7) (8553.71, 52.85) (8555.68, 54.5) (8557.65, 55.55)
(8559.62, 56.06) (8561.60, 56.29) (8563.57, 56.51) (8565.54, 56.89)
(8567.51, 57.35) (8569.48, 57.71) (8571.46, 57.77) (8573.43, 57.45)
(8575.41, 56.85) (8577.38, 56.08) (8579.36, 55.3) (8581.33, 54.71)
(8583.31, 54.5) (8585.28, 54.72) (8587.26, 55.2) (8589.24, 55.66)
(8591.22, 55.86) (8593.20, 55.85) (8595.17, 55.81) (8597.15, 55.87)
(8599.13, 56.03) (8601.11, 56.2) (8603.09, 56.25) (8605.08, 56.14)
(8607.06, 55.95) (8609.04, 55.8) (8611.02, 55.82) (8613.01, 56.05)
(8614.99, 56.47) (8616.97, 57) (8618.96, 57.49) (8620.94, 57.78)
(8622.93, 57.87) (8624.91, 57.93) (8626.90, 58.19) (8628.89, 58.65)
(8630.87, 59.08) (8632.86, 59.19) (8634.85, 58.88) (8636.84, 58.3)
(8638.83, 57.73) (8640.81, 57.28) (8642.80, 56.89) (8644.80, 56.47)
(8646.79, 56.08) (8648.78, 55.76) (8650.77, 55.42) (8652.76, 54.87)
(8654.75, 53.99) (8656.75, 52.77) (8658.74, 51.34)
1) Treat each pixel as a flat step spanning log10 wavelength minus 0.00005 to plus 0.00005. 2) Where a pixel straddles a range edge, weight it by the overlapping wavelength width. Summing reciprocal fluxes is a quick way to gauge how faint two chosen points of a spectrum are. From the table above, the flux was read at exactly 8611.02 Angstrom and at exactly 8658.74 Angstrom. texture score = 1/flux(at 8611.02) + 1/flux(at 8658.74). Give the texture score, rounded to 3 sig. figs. 0.0374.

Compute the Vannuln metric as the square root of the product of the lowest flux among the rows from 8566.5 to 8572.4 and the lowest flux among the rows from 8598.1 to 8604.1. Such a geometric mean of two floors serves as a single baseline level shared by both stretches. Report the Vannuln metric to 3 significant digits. 56.7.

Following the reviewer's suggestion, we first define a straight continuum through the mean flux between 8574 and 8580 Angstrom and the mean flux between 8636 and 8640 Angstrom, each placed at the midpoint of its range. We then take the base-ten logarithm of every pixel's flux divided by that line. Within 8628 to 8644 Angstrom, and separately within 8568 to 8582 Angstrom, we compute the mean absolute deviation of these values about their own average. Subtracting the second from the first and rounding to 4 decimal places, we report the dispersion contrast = -0.0025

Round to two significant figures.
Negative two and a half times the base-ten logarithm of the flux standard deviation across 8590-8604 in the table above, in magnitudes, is 1.9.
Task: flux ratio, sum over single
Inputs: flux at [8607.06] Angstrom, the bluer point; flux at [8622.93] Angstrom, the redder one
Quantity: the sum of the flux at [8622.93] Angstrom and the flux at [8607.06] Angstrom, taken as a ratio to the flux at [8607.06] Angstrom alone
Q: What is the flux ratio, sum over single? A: 2.03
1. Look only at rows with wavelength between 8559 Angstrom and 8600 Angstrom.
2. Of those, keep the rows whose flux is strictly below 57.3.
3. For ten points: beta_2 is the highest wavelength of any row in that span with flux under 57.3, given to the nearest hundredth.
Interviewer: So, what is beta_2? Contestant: 8599.13 Angstrom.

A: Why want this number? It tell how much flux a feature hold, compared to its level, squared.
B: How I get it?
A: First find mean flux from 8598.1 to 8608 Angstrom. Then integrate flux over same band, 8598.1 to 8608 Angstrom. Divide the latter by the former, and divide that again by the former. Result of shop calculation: 0.177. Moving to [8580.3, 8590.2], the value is 0.180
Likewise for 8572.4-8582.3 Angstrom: 0.176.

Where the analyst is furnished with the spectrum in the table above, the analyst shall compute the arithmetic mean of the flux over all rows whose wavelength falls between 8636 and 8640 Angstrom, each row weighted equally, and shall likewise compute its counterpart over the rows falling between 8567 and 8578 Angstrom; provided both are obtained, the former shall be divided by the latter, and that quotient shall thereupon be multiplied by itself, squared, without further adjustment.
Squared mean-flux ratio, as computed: 1.03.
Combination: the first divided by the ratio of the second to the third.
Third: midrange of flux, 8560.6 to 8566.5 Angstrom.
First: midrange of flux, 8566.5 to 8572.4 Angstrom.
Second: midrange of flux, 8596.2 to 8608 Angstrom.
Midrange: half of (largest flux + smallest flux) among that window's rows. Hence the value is 58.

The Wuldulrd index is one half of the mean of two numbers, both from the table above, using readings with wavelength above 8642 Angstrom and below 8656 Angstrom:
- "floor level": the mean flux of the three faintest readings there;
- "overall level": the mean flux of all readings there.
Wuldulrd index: 27.6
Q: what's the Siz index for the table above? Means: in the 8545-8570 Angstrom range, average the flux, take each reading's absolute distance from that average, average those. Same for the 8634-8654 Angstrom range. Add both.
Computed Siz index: 4.7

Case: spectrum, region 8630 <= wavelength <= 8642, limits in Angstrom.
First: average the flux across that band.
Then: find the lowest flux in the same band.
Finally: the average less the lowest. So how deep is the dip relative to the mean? 1.1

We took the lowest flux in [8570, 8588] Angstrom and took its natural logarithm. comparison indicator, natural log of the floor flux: 4.00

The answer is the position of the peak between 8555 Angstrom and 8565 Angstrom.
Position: 8563.57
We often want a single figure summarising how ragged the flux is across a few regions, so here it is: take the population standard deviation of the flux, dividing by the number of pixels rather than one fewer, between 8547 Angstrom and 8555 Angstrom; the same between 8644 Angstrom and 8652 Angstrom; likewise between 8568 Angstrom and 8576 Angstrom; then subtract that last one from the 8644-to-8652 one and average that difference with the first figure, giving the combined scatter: 1.24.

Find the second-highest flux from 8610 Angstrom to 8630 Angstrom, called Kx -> 58.19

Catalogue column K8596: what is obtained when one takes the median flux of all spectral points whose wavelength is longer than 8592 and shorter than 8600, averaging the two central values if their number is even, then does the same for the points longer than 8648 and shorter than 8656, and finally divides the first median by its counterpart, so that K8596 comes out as 1.01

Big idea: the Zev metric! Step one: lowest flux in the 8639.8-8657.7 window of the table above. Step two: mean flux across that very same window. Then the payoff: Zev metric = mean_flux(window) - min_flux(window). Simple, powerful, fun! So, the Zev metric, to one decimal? 2.7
